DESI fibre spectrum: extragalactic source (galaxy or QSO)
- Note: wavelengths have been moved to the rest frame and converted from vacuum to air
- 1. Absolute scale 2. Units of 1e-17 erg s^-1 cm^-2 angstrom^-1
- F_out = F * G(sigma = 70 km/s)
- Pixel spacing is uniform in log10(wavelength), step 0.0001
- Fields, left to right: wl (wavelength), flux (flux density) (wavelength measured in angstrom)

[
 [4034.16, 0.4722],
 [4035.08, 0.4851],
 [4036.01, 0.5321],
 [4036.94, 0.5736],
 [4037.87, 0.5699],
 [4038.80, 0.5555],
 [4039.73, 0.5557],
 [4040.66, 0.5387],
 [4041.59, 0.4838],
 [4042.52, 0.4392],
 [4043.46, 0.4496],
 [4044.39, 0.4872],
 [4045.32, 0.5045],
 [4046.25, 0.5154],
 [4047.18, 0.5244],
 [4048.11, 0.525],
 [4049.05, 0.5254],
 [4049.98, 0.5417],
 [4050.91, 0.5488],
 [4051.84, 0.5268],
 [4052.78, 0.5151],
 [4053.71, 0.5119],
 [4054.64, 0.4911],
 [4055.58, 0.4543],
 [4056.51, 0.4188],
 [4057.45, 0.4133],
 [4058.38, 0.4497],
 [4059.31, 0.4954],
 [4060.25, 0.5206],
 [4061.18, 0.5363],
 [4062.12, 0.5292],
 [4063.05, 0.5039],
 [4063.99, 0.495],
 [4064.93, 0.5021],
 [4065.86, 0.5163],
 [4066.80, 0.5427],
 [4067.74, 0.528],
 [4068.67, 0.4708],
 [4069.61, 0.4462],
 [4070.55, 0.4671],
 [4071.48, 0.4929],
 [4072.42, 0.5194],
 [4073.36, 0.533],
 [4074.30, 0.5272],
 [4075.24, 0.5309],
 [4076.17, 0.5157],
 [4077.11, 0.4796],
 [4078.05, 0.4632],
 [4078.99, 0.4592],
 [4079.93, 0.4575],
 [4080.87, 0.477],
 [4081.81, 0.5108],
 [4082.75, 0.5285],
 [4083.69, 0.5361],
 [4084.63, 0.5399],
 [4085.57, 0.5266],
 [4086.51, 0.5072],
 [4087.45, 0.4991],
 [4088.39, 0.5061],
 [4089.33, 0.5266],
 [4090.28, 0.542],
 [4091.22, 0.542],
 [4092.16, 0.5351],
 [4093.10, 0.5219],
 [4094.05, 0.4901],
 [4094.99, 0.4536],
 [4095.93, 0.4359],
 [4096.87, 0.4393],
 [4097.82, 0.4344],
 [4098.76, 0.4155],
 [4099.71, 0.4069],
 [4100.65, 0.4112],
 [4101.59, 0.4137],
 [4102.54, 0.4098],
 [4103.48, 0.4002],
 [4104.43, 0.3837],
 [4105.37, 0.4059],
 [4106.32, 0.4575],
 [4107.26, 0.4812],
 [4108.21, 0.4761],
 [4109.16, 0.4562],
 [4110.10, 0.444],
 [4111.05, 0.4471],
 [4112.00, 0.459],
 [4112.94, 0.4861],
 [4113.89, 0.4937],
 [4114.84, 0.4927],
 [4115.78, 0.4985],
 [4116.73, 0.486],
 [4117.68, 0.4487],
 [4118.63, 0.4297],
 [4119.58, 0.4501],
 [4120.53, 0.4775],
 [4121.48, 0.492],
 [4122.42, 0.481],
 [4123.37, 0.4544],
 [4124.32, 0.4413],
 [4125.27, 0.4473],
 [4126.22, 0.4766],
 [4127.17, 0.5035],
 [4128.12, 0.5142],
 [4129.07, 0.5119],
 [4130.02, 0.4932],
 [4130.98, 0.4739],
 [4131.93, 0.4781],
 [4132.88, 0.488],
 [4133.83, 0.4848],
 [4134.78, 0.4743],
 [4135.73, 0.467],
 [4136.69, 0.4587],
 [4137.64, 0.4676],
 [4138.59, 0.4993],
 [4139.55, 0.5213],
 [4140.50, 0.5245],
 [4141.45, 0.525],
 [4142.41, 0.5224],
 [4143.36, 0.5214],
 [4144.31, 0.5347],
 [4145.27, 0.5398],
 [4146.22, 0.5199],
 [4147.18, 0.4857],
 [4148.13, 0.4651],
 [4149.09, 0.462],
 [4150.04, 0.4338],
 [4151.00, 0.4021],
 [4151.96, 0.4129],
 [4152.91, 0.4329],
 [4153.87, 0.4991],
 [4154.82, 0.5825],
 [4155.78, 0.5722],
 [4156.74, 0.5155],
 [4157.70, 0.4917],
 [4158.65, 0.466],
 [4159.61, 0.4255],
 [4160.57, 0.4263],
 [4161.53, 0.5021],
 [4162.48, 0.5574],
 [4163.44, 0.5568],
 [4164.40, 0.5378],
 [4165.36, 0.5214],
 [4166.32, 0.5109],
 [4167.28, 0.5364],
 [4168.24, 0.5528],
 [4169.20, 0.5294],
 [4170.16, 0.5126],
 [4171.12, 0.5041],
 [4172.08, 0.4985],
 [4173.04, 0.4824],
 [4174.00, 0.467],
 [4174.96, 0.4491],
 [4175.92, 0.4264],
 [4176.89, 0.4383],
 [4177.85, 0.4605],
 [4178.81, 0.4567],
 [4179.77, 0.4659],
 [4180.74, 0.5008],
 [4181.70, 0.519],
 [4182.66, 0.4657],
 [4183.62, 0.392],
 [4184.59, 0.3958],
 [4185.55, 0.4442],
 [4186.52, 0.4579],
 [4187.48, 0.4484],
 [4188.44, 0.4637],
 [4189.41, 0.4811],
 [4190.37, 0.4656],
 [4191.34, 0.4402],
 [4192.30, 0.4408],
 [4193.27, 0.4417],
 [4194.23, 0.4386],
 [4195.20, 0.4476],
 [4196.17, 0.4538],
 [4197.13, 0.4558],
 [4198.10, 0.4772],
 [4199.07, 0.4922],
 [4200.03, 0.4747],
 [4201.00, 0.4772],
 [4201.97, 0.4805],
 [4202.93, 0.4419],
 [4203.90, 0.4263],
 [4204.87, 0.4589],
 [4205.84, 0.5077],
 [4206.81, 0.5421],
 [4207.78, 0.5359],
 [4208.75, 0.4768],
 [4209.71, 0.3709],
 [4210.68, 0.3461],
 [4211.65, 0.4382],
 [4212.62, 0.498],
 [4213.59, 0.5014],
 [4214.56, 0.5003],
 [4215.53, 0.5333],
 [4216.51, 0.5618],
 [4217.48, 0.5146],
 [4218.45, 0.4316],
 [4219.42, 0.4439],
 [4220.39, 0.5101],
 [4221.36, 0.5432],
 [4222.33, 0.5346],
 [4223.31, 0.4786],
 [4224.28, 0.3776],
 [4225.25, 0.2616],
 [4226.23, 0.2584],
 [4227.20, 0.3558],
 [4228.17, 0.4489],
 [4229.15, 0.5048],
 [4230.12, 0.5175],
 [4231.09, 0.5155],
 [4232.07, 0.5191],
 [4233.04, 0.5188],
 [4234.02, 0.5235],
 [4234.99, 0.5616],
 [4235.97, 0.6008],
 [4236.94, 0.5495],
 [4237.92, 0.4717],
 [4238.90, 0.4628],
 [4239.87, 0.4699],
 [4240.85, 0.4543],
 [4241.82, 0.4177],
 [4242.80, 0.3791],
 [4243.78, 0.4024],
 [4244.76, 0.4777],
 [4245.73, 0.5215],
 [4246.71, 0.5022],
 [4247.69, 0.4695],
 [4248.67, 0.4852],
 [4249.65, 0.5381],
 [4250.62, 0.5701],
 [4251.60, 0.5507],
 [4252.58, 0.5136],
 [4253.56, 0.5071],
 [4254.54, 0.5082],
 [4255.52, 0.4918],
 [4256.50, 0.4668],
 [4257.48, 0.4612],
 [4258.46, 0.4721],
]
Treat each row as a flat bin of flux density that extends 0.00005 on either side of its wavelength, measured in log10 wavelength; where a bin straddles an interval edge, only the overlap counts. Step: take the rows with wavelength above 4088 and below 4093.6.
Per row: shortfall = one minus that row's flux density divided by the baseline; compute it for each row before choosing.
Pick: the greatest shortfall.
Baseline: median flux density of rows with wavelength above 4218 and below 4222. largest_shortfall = -0.06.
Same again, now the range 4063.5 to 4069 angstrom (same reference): 0.01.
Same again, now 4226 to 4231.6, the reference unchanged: 0.46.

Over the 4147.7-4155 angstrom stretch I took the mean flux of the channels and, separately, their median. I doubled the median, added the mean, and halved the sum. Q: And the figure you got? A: 0.68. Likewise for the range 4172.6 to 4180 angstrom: 0.69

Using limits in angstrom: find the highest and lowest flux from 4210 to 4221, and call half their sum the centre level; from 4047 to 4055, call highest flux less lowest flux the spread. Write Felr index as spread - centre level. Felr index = -0.40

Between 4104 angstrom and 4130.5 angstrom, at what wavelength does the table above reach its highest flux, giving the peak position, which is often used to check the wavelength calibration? 4128.12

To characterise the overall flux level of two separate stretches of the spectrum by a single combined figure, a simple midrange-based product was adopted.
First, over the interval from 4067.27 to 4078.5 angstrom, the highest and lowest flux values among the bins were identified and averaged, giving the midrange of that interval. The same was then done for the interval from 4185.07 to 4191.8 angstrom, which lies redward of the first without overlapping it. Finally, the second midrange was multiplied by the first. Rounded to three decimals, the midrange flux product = 0.226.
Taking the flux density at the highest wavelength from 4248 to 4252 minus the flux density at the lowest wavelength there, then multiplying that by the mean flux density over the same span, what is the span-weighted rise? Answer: 0.035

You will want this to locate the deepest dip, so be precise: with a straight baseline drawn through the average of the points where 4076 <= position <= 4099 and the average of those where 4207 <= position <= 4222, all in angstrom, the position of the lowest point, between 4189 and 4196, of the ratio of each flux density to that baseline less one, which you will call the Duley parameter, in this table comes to 4194.23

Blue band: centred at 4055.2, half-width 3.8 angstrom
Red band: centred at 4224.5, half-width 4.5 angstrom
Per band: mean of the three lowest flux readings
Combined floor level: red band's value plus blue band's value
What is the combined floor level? 0.72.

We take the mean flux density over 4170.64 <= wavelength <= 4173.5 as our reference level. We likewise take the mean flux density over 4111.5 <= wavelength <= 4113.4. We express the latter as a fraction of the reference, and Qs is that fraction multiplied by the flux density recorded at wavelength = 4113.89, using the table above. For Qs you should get 0.47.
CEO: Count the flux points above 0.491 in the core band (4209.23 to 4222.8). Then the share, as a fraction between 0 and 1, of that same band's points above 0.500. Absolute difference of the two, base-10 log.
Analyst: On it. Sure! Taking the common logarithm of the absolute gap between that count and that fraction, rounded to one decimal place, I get 0.9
